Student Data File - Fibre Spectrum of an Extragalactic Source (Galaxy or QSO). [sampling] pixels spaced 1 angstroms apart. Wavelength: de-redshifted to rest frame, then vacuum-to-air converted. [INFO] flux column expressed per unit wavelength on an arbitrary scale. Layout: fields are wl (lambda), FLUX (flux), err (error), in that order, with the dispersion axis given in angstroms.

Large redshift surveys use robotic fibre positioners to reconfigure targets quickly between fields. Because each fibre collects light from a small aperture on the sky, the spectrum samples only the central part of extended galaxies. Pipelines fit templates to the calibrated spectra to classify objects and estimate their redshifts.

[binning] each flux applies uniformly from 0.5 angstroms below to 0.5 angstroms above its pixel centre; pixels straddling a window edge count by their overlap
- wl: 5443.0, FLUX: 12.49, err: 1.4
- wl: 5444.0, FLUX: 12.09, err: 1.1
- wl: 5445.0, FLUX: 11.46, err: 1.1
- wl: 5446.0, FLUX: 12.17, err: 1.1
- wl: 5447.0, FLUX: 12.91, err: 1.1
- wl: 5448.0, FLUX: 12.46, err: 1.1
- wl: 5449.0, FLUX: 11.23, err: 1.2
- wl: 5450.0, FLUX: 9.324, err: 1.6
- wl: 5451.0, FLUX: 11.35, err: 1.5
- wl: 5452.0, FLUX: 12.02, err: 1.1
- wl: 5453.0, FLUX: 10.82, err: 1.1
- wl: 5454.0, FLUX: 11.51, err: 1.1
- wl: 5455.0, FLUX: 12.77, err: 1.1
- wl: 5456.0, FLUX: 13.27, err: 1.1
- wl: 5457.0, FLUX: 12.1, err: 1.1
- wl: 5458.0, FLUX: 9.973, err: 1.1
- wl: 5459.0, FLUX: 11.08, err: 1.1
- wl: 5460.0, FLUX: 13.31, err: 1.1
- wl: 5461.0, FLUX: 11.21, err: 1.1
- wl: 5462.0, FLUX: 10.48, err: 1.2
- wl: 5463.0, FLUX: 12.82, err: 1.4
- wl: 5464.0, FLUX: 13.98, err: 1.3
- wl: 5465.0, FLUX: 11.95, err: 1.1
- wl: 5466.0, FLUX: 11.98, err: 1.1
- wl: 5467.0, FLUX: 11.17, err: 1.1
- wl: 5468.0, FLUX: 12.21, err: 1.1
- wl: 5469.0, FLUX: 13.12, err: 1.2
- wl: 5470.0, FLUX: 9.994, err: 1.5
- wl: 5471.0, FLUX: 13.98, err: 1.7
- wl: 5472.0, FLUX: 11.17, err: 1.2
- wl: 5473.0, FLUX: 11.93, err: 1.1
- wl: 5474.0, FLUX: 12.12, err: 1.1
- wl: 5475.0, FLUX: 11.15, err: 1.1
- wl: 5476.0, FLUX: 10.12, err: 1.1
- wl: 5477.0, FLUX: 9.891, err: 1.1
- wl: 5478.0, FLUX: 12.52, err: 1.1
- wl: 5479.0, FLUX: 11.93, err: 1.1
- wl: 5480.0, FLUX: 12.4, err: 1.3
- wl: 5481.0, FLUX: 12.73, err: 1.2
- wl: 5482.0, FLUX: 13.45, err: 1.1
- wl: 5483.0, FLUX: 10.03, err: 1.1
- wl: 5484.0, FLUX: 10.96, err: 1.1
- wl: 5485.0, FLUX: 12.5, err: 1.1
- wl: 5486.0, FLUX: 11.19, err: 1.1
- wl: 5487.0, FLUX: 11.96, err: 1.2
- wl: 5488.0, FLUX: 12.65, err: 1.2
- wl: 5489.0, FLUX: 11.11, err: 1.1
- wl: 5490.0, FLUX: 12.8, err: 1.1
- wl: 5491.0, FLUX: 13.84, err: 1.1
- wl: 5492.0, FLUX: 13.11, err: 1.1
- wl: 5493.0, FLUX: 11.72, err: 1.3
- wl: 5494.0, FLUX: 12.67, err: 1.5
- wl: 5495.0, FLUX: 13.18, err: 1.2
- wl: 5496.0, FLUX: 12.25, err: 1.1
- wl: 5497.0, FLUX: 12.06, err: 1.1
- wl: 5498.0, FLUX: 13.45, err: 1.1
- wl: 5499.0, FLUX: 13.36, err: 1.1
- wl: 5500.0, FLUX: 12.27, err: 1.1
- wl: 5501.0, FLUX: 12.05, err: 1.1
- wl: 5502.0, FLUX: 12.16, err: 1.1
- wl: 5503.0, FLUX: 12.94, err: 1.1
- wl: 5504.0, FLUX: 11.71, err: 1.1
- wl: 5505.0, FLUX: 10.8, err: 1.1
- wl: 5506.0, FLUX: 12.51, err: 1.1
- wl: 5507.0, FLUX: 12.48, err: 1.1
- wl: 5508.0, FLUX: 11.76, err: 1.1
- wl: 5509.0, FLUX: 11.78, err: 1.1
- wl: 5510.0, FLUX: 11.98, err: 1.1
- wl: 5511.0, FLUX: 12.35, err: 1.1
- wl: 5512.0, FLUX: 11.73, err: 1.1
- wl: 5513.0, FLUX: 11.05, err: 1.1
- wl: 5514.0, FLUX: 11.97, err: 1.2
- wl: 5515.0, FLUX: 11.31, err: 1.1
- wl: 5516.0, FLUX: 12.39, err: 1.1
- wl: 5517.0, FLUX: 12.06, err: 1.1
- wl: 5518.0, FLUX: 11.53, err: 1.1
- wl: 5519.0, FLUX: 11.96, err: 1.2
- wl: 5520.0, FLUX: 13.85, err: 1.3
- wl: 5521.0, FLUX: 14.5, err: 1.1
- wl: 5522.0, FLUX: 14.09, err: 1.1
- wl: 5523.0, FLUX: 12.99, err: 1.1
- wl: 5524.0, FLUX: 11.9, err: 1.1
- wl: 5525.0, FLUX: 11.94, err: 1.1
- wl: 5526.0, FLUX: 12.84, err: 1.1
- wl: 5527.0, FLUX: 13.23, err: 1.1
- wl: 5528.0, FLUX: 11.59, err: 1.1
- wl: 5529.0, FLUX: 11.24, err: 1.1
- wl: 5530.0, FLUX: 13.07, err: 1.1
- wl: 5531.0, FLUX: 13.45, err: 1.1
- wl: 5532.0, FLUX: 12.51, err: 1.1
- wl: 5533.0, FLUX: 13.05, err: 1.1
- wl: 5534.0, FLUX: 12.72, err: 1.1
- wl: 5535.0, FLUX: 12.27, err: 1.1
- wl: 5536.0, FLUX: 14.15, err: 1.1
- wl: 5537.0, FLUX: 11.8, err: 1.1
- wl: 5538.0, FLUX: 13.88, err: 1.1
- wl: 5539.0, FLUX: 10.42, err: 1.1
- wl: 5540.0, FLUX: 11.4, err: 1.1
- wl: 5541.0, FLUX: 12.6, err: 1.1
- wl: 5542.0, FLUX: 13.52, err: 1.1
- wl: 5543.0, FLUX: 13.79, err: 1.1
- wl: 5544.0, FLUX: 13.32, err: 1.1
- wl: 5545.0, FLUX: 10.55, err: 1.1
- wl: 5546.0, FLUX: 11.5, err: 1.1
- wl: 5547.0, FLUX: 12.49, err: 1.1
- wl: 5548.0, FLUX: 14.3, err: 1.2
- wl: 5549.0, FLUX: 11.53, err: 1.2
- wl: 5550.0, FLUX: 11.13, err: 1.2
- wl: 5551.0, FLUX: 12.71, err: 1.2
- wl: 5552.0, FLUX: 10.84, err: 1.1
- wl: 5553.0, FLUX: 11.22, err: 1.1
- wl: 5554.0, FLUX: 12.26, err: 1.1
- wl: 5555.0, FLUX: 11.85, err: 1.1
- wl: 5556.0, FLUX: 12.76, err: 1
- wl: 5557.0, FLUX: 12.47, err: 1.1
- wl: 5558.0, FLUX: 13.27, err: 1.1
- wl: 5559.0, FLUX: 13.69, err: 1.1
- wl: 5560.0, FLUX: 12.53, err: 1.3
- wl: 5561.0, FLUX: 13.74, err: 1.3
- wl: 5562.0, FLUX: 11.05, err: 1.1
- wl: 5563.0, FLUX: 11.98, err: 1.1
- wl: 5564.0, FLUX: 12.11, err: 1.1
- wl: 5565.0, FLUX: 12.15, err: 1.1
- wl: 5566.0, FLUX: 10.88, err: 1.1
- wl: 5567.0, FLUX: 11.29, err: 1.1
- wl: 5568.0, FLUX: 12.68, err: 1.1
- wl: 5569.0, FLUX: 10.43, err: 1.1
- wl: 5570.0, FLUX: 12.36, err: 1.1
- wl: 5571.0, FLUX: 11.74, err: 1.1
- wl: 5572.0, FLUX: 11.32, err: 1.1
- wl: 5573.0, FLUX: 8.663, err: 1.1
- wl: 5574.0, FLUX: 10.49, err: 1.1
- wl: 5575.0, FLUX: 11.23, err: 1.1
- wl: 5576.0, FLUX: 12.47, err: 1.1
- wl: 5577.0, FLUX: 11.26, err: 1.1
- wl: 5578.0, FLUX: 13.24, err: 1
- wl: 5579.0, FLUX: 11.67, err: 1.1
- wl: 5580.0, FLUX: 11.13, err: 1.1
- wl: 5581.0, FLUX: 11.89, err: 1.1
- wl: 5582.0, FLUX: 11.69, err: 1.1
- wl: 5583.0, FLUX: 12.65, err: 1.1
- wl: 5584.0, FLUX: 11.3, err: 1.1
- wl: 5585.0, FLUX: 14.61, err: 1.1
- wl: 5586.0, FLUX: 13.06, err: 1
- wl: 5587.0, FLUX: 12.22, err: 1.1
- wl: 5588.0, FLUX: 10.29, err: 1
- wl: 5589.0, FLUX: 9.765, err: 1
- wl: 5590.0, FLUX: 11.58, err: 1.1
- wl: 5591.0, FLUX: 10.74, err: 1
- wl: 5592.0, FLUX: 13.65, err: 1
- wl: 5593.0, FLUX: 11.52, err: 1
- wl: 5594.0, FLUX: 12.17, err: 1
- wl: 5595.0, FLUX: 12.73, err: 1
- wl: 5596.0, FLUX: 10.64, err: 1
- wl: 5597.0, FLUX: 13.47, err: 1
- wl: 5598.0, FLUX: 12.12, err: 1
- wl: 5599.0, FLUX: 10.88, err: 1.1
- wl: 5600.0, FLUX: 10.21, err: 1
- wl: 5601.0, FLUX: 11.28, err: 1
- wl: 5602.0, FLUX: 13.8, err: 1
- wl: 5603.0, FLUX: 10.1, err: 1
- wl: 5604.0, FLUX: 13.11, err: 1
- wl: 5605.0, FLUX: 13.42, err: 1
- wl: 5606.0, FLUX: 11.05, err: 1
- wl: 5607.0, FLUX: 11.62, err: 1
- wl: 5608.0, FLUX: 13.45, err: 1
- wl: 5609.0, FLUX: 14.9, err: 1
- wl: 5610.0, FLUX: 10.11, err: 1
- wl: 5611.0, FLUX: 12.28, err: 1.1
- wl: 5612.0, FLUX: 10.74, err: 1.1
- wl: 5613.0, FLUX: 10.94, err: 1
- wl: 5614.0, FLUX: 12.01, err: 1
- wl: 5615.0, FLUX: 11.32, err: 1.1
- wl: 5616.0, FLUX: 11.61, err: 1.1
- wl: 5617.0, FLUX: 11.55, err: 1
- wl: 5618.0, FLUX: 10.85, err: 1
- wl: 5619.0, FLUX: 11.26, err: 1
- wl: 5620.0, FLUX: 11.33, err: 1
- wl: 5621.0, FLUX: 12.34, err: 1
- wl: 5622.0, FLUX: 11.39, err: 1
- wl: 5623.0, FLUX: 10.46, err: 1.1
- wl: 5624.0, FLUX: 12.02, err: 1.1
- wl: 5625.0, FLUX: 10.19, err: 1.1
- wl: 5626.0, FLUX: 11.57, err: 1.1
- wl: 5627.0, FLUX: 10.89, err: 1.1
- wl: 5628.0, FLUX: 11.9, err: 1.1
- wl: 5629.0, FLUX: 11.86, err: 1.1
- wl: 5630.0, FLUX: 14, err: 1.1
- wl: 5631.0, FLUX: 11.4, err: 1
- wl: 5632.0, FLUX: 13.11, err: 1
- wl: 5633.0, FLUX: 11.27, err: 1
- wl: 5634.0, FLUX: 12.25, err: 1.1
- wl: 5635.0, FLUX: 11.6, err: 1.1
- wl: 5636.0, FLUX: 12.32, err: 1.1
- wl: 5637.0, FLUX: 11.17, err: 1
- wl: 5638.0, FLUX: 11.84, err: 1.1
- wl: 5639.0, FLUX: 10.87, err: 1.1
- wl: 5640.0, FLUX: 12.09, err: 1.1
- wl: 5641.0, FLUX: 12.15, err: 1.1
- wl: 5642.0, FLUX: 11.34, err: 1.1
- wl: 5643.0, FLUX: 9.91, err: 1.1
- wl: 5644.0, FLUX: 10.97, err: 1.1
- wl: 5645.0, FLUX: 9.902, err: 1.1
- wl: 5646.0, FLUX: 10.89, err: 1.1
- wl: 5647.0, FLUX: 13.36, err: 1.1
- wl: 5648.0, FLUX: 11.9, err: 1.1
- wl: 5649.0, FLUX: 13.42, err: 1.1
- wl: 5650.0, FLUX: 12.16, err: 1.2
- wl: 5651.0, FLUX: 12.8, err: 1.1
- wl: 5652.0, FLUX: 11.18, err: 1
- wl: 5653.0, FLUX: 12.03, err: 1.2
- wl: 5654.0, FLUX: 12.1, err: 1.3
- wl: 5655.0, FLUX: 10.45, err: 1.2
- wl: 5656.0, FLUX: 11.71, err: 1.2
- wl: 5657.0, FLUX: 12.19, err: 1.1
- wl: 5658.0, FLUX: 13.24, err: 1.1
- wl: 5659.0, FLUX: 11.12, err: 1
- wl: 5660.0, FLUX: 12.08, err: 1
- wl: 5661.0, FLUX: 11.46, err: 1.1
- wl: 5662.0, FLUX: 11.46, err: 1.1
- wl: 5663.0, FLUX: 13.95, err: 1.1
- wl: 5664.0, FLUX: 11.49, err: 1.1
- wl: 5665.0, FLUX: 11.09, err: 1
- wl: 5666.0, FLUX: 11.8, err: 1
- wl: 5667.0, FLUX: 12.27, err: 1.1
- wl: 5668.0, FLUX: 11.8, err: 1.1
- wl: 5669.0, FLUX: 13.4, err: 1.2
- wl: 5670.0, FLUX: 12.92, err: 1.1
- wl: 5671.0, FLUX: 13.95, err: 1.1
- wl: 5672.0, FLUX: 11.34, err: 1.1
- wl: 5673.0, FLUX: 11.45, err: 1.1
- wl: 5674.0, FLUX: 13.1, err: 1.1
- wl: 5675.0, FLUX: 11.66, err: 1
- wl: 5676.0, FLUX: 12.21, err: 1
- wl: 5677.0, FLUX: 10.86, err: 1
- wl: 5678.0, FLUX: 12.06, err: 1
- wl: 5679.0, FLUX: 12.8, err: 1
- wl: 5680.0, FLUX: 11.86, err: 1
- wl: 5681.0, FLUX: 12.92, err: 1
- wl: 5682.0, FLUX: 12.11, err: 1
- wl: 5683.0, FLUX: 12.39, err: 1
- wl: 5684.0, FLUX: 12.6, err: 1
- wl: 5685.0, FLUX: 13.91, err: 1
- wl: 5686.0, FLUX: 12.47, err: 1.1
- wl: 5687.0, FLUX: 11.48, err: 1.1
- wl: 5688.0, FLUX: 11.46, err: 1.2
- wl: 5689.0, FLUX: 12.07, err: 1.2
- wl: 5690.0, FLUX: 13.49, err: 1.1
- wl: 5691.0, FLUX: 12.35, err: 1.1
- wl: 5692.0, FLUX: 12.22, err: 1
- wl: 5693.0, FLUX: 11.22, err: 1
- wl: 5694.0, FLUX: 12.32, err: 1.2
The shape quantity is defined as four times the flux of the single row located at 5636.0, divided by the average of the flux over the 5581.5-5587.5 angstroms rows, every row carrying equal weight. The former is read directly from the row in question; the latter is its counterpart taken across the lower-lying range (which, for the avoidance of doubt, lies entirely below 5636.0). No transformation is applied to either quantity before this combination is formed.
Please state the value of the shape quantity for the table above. 3.91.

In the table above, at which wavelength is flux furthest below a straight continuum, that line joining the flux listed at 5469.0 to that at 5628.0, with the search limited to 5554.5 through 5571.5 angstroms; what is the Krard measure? 5569.0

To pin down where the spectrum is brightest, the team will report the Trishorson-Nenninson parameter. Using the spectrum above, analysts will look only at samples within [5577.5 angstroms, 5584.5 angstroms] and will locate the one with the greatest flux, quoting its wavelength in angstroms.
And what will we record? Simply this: 5578.0 angstroms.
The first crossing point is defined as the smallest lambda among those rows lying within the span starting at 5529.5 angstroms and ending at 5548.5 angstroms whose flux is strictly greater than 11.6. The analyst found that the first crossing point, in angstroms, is 5530.0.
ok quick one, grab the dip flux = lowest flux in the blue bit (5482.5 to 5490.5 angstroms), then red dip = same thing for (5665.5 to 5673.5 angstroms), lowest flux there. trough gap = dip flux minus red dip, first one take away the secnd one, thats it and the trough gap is -1.3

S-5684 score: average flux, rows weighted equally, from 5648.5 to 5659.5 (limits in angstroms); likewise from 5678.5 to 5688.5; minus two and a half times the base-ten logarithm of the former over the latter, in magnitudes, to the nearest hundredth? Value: 0.03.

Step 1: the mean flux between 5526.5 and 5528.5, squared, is 154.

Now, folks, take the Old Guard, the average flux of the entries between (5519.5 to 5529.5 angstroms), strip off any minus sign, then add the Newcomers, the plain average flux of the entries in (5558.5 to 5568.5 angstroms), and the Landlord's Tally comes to 25.0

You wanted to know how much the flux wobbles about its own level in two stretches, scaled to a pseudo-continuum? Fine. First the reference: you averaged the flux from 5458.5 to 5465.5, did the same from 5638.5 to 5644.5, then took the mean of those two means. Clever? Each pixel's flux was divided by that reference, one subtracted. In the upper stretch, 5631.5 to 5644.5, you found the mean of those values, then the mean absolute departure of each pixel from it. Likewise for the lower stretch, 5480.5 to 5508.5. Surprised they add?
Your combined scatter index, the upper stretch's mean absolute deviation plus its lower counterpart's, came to 0.114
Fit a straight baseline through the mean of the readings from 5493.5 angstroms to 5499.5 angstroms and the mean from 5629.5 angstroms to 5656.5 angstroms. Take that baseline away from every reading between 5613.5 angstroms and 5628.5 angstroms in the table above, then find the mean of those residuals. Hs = -0.56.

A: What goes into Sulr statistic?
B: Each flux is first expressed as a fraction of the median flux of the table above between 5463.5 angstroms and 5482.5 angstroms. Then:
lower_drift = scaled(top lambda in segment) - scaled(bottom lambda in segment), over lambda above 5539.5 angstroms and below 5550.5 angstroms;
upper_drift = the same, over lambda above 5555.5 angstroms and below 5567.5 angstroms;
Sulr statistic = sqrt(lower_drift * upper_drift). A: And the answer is 0.05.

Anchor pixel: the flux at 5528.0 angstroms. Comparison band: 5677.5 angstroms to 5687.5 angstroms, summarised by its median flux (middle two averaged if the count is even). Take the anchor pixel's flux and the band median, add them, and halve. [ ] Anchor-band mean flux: 12.01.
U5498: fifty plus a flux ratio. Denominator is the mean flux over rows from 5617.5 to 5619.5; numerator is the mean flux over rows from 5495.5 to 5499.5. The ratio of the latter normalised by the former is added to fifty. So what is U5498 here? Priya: 51.2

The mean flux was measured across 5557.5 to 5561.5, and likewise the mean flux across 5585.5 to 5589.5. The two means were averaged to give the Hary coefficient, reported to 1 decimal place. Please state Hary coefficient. 12.3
